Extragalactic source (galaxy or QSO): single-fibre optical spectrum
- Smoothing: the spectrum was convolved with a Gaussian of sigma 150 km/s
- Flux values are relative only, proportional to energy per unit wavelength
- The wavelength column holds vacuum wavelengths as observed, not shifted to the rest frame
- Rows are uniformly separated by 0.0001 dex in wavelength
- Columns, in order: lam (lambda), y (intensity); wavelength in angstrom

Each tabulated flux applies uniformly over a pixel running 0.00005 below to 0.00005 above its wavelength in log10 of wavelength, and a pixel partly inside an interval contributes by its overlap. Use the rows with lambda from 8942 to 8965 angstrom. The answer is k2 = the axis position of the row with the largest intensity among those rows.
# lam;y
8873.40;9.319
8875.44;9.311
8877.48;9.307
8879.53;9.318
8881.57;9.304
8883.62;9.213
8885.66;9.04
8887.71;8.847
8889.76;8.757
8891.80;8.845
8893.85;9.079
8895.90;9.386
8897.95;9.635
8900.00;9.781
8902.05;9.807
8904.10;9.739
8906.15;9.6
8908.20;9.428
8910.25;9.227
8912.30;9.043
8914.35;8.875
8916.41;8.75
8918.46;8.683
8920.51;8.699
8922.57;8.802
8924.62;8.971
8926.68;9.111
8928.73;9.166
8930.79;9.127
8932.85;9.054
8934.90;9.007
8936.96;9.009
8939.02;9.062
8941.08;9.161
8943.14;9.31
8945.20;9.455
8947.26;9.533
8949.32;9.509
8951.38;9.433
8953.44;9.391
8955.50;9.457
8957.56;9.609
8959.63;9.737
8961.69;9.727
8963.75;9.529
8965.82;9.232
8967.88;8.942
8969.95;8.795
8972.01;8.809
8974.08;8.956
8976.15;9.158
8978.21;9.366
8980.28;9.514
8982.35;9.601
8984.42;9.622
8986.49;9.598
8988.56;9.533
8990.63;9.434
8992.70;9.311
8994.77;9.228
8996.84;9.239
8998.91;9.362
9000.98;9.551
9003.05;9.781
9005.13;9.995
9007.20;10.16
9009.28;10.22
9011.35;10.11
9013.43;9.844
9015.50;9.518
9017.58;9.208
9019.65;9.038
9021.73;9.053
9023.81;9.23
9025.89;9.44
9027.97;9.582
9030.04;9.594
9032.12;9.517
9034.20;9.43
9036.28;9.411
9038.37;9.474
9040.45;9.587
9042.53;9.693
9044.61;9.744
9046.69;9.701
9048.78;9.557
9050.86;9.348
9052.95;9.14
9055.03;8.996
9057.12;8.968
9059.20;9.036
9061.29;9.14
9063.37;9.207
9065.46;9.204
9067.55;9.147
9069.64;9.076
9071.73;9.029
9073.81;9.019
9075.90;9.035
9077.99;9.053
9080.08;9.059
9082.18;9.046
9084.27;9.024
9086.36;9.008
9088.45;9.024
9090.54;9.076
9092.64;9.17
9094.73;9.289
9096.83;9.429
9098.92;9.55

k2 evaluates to 8959.63 angstrom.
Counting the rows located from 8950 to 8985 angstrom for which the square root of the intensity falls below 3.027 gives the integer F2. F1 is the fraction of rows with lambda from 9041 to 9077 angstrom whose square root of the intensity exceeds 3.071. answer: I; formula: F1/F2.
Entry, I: 0.05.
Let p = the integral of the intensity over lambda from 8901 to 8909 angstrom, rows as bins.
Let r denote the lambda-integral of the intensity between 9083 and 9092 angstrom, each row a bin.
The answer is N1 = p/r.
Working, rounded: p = 77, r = 81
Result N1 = 0.95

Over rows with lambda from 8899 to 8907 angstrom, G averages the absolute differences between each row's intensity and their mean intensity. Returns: 0.07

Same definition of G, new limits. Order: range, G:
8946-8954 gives 0.05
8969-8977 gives 0.13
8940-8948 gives 0.13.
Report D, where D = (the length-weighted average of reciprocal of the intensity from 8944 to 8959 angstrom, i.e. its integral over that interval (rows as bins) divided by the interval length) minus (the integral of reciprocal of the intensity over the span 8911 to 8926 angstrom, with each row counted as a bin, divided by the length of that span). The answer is -0.0077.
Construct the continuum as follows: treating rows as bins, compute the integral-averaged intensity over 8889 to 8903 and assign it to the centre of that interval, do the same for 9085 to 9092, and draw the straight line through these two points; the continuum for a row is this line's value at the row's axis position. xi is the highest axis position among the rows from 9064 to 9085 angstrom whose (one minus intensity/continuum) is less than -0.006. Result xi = 9067.55 angstrom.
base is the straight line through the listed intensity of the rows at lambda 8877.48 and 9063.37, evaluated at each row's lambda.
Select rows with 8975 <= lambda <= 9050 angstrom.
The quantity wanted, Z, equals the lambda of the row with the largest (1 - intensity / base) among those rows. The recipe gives 9019.65 angstrom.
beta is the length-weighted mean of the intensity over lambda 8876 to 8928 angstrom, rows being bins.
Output 9.17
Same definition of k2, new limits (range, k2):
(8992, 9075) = 9009.28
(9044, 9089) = 9044.61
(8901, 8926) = 8902.05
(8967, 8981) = 8980.28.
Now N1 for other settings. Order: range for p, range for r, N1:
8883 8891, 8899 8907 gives 0.92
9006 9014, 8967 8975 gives 1.14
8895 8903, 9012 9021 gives 0.91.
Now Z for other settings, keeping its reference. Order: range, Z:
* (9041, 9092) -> 9057.12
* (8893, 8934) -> 8918.46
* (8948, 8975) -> 8969.95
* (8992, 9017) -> 8994.77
